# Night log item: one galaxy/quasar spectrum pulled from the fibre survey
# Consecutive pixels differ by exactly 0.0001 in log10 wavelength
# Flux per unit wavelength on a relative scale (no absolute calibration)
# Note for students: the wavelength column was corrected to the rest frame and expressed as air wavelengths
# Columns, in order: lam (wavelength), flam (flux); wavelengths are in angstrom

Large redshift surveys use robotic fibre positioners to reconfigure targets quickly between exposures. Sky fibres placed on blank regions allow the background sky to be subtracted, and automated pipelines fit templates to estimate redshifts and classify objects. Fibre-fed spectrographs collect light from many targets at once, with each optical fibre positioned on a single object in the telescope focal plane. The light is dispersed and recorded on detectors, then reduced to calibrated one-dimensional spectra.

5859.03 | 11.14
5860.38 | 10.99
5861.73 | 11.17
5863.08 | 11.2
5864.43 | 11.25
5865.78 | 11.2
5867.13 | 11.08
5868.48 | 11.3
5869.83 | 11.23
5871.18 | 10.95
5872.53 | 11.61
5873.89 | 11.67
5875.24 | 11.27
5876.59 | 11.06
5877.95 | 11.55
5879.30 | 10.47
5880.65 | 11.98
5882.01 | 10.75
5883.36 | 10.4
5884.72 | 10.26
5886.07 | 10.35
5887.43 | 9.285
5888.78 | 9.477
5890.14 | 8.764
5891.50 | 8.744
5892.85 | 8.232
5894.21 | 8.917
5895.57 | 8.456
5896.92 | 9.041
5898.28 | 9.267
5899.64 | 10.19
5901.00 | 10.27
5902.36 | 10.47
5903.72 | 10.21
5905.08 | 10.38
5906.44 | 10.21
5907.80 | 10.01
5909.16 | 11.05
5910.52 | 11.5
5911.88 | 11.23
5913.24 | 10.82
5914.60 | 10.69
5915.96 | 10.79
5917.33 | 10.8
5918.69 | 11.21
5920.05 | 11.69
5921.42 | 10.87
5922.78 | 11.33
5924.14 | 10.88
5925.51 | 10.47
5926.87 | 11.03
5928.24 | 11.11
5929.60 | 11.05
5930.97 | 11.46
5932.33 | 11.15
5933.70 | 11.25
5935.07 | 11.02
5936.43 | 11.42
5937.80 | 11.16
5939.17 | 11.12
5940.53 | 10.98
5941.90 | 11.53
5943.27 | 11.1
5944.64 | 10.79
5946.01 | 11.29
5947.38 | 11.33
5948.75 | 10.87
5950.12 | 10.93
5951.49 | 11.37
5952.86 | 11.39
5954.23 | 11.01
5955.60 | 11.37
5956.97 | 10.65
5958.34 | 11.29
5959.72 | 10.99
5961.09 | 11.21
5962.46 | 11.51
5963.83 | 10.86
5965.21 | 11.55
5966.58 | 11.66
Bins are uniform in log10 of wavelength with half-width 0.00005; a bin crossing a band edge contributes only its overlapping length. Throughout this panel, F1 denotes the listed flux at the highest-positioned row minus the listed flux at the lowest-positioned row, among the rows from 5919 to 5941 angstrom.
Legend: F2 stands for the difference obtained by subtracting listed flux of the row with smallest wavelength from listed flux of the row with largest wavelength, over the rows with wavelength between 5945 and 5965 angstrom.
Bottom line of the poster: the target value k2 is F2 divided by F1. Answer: 0.6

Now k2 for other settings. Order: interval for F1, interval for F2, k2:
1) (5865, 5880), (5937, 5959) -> -0.2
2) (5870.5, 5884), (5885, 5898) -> 2.4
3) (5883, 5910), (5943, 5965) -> -0.4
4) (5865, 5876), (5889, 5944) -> 33.4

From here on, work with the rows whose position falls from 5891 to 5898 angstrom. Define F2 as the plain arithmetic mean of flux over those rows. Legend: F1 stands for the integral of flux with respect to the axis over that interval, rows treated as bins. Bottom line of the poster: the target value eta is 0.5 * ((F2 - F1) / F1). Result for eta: -0.429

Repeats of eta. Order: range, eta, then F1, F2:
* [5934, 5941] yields -0.429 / 78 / 11.1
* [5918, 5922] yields -0.375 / 45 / 11.3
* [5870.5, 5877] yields -0.423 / 74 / 11.3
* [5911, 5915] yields -0.376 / 44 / 10.9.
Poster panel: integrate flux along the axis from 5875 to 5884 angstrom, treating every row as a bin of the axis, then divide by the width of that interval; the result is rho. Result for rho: 11.06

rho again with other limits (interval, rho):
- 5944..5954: 11.13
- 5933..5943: 11.20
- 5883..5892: 9.59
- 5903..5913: 10.67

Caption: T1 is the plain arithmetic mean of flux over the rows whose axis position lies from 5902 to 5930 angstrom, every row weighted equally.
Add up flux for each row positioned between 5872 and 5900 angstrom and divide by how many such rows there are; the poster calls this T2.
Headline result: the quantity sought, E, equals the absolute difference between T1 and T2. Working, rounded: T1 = 10.8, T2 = 10.1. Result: 0.8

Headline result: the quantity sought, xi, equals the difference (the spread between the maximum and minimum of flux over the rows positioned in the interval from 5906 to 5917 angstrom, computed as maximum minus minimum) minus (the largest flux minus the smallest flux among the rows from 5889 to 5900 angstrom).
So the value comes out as -0.5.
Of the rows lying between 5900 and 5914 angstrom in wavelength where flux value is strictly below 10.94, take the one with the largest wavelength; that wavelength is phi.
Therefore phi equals 5913.24 angstrom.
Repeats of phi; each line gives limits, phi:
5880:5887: 5886.07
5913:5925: 5924.14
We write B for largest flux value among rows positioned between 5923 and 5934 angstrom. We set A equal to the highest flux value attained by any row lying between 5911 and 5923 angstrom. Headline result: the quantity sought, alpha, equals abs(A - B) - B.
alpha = -11.2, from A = 11.69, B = 11.46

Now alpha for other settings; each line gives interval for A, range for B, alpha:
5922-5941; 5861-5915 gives -11.5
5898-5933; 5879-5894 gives -11.7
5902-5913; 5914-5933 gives -11.5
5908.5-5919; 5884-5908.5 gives -9.4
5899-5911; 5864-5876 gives -11.5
